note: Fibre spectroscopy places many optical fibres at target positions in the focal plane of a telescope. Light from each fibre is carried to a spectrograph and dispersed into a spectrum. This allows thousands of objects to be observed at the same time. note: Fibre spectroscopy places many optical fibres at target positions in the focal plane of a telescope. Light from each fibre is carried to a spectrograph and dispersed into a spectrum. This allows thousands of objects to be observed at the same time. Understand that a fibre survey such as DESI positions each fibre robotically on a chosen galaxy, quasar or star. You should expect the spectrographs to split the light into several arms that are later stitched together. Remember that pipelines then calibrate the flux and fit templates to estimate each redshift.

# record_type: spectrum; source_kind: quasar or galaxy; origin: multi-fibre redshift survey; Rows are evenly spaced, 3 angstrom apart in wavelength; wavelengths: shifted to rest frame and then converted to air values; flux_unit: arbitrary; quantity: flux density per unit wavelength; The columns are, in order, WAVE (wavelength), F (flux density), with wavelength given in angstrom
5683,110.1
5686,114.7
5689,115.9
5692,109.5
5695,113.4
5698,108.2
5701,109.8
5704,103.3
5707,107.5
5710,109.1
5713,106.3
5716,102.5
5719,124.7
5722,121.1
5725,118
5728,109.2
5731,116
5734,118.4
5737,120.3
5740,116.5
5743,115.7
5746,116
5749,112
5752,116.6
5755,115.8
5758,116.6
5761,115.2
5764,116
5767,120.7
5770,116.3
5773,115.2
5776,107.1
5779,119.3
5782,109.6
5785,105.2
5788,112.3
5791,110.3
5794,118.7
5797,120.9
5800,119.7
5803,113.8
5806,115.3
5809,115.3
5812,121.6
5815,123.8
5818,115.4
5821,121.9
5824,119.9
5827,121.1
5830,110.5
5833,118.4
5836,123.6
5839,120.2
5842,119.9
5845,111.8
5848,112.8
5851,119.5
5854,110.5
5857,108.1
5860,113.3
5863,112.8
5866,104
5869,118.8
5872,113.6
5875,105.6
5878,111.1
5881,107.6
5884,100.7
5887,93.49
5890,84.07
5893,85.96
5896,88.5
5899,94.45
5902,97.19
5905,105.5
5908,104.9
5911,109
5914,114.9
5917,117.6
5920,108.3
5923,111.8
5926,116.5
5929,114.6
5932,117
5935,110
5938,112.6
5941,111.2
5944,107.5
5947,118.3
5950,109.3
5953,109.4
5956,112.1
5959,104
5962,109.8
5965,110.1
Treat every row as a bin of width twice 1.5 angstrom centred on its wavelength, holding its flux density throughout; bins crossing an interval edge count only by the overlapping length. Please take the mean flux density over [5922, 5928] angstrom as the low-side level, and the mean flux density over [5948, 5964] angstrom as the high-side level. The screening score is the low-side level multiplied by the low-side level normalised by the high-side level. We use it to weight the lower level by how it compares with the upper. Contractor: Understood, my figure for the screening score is 120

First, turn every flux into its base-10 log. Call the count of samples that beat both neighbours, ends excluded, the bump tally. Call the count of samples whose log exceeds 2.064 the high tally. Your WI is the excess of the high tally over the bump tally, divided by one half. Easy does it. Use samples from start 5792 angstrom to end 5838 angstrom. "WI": 12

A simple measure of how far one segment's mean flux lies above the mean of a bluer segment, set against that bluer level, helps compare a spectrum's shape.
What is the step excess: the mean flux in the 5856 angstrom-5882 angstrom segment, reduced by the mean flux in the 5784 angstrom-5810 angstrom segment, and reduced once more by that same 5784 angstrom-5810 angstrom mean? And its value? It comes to -119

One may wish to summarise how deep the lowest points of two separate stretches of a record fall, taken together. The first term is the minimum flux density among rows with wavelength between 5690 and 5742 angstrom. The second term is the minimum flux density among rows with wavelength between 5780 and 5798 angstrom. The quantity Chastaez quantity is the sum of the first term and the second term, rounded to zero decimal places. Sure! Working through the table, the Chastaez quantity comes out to 208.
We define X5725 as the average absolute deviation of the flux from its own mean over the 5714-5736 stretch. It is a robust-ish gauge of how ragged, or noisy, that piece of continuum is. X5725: 5.6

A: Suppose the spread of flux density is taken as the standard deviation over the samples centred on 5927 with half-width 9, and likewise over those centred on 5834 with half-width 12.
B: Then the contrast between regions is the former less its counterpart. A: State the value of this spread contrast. -1.0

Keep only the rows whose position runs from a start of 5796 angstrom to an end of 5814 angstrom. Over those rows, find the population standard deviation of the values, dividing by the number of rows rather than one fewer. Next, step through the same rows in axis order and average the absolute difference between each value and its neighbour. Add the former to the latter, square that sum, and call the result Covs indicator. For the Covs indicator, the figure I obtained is 36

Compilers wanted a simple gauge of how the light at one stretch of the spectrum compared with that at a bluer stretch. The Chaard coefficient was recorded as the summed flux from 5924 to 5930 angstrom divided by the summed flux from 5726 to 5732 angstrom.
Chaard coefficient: 1.03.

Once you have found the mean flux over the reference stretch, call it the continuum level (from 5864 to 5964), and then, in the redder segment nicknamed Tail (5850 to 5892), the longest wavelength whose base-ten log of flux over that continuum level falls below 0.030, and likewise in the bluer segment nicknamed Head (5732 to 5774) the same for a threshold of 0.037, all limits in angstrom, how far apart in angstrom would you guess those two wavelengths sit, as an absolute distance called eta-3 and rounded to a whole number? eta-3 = 117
